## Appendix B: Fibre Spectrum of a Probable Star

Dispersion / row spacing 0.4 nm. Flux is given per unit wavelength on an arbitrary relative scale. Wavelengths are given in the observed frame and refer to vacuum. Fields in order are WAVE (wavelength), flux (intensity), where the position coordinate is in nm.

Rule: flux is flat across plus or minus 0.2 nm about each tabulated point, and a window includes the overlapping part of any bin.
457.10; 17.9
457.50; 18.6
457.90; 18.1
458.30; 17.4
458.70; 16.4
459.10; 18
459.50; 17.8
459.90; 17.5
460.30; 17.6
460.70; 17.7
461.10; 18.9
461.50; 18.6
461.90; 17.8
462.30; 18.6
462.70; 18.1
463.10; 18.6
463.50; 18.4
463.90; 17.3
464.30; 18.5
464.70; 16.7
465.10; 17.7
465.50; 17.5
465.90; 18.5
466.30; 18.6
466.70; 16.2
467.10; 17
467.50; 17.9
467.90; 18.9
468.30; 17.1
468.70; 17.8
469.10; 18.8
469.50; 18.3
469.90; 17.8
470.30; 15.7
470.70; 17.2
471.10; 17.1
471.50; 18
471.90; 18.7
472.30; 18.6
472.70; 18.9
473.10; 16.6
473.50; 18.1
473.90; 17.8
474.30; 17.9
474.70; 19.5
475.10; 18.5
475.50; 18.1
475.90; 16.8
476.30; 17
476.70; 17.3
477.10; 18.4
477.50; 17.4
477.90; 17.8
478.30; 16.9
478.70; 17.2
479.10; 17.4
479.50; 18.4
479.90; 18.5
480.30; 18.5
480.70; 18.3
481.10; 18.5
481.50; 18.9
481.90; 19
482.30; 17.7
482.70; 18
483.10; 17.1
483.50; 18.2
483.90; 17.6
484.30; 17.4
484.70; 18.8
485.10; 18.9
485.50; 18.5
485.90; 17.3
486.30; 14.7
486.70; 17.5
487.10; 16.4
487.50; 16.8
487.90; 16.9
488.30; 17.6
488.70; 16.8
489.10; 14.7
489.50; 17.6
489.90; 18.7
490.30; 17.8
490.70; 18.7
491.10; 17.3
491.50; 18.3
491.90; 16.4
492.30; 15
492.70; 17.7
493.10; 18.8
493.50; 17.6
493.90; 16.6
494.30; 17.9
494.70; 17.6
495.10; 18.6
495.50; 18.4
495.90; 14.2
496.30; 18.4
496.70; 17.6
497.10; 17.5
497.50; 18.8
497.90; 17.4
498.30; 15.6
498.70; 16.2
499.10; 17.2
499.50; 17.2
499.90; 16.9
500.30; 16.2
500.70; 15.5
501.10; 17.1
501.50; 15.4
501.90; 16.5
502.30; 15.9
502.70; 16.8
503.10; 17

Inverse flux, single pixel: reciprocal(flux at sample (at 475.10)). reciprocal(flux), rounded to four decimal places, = 0.0541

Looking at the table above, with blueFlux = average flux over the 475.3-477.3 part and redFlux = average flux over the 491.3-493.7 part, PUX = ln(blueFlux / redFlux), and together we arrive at 0.013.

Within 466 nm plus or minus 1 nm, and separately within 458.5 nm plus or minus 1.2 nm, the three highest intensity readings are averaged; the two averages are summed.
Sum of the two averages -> 36.5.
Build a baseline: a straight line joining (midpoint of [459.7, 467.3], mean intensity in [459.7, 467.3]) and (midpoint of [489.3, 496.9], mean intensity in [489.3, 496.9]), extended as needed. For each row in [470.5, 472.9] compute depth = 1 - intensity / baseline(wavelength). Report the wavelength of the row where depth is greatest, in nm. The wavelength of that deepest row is 471.10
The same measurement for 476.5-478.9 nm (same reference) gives 478.30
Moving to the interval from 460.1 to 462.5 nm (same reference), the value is 460.30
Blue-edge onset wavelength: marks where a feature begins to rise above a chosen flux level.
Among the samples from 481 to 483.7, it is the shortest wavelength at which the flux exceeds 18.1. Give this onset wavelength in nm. 481.10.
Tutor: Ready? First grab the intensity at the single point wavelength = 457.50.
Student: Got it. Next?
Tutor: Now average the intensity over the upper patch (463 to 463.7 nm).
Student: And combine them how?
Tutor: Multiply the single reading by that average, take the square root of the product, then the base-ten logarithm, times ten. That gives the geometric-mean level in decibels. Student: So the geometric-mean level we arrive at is 12.7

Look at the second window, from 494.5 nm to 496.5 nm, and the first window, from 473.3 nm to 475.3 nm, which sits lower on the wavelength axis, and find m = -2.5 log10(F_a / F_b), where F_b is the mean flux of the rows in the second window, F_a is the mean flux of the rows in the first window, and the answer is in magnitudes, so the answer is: -0.056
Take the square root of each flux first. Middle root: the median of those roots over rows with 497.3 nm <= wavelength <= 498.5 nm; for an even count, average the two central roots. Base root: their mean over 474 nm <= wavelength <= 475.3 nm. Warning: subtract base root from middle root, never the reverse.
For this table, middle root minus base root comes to -0.14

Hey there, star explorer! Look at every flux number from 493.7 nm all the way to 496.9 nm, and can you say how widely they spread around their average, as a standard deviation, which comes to 1.4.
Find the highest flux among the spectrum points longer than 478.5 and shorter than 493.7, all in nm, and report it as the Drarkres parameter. 19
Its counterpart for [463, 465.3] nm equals 18.6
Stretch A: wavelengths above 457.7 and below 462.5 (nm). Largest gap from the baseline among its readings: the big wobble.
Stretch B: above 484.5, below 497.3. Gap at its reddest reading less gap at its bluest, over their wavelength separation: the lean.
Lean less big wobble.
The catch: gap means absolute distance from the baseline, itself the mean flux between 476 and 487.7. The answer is -1.4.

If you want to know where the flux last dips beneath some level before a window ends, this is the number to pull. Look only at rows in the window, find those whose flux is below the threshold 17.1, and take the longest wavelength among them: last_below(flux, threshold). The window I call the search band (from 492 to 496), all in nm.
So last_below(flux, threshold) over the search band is 495.90 nm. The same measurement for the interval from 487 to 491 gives 489.10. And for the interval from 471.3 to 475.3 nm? 473.10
